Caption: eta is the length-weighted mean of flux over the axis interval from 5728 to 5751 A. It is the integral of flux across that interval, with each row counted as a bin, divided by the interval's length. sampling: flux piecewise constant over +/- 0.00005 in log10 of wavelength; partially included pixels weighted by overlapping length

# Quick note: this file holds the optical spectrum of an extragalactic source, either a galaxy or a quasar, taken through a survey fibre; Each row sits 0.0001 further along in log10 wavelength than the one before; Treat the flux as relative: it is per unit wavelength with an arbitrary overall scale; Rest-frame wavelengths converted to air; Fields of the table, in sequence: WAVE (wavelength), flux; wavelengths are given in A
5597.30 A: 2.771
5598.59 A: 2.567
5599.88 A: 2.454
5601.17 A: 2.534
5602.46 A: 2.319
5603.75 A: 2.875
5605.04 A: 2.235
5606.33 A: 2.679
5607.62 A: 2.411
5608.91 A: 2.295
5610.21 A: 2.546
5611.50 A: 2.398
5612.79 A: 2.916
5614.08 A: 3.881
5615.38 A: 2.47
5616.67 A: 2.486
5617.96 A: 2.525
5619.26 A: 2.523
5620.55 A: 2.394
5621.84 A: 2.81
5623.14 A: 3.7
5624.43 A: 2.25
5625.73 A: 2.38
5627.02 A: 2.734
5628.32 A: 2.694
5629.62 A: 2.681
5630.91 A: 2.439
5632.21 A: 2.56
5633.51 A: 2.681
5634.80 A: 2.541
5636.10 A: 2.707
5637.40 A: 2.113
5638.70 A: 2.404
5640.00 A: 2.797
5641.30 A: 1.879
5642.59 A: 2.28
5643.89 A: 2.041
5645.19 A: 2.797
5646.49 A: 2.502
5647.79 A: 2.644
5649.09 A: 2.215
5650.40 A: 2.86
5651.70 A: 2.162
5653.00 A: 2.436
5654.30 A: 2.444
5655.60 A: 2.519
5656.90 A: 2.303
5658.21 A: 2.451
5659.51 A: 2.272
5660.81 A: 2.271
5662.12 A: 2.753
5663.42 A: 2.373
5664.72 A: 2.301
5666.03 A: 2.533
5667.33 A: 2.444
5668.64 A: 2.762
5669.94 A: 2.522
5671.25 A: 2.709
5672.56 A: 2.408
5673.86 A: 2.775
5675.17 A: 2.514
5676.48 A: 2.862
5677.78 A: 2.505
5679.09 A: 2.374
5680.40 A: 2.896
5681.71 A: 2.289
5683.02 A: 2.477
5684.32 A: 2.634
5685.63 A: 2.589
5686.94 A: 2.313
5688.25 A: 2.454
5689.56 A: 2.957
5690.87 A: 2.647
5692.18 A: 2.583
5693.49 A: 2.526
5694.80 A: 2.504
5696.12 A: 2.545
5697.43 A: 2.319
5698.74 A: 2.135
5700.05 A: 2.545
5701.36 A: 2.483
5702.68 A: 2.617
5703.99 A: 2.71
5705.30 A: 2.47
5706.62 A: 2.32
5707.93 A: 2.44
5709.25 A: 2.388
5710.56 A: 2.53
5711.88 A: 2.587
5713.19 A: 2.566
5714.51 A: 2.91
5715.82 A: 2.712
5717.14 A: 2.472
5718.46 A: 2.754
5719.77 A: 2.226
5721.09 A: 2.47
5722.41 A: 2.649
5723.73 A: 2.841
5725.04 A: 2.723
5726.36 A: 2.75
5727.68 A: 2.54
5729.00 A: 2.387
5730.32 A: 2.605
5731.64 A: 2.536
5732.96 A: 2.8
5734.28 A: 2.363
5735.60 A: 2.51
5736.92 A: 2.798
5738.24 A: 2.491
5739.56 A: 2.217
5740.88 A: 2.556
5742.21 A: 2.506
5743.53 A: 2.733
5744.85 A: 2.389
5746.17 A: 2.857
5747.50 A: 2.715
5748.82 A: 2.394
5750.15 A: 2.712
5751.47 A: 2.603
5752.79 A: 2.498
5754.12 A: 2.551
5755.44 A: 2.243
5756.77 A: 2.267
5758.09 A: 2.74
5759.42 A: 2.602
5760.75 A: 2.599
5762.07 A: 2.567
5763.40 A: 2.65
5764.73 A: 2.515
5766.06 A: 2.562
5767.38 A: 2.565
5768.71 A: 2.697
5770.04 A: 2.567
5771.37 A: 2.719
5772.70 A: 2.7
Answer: 2.56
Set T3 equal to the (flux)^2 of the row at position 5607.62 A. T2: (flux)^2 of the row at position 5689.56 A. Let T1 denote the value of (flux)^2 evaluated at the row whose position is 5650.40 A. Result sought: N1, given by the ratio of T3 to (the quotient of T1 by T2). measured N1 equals 6.2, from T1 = 8.2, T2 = 8.7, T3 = 5.8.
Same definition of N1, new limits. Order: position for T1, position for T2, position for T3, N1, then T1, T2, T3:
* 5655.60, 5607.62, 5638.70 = 5.3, 6.3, 5.8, 5.8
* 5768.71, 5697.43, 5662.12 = 5.6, 7.3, 5.4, 7.6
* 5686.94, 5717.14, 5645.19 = 8.9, 5.3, 6.1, 7.8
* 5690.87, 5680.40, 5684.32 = 8.3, 7.0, 8.4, 6.9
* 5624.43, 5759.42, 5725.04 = 9.9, 5.1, 6.8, 7.4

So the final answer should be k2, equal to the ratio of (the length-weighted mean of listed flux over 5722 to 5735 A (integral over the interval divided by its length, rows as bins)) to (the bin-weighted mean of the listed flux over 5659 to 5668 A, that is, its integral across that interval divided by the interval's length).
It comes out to 1.08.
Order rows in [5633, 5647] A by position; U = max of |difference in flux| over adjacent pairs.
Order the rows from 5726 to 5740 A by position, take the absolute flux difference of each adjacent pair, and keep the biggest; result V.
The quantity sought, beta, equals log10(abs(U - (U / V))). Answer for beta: 0.1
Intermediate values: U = 0.92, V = 0.44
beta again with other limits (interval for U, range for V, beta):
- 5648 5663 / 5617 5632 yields -0.7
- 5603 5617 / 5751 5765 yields 0.2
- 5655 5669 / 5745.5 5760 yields -0.3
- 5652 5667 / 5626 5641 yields -0.5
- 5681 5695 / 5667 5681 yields -0.3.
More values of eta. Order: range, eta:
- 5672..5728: 2.56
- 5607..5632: 2.66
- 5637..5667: 2.41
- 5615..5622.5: 2.54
